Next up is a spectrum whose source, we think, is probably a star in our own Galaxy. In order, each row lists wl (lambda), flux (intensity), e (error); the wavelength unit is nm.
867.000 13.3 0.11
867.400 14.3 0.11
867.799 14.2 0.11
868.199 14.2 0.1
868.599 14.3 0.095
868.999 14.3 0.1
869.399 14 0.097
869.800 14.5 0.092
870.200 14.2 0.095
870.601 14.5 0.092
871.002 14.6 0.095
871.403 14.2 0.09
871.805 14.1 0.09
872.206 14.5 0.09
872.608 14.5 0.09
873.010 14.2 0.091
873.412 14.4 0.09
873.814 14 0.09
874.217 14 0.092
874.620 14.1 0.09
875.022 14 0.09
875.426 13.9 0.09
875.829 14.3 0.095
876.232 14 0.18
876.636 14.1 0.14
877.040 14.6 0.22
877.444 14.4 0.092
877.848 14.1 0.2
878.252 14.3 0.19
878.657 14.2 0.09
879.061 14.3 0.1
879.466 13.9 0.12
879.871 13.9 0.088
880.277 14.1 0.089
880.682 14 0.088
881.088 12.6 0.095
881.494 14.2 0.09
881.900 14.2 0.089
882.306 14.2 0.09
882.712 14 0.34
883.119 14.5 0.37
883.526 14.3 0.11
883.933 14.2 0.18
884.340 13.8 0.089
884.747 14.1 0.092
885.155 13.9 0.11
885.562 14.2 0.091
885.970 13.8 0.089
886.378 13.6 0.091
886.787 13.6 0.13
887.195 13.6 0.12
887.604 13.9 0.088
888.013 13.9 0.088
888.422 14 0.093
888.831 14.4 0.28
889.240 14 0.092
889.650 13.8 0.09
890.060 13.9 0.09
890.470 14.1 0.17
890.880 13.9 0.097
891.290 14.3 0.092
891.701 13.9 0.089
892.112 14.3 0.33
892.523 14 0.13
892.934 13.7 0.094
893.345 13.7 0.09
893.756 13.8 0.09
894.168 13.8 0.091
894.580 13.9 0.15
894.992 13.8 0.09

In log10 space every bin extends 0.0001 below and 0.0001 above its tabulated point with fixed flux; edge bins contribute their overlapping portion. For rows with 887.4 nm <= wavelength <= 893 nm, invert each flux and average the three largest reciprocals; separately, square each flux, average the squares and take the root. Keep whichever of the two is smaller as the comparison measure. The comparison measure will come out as 0.0725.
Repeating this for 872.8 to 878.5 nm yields 0.0716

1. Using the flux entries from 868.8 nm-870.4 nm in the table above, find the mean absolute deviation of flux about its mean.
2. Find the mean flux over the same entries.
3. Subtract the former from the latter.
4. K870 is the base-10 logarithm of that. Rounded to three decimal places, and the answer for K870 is 1.149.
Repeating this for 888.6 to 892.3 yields 1.142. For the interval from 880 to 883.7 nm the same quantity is 1.136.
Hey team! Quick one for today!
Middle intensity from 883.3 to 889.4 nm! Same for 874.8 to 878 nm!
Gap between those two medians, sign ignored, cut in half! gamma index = 0.10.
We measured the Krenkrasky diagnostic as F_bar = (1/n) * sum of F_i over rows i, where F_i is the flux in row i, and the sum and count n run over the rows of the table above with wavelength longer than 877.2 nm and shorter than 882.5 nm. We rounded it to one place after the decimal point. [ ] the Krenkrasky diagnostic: 14.0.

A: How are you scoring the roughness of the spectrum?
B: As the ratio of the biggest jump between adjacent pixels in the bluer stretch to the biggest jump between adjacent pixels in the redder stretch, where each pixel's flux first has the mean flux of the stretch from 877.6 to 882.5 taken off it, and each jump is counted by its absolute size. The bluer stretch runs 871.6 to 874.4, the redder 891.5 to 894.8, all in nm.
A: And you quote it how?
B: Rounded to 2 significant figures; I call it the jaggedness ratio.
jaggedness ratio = 1.0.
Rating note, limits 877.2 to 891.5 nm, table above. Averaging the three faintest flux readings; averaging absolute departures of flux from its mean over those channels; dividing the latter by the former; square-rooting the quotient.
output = 0.131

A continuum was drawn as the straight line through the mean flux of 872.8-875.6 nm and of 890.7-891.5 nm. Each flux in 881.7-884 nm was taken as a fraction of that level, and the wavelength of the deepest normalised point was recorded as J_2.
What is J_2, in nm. 882.712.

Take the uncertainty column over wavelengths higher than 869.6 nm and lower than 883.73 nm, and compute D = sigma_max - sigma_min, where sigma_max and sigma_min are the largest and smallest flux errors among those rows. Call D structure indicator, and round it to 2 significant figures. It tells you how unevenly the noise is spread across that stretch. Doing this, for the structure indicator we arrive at 0.28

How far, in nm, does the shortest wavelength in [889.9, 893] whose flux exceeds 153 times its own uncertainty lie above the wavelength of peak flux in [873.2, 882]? 13.02 nm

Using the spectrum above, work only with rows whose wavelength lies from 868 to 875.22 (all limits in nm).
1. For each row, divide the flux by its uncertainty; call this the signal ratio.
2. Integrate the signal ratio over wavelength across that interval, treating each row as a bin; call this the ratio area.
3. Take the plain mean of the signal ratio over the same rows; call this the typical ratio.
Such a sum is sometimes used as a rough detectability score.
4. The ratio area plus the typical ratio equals 1266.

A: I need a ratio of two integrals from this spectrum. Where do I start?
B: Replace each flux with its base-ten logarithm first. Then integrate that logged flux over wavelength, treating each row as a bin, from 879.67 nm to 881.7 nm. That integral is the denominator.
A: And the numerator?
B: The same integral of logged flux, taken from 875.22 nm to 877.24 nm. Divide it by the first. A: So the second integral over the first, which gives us 1.01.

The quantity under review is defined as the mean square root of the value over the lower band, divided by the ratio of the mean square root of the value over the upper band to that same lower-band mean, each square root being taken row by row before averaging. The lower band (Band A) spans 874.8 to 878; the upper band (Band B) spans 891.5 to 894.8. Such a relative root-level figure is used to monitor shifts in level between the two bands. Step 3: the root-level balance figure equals 3.80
